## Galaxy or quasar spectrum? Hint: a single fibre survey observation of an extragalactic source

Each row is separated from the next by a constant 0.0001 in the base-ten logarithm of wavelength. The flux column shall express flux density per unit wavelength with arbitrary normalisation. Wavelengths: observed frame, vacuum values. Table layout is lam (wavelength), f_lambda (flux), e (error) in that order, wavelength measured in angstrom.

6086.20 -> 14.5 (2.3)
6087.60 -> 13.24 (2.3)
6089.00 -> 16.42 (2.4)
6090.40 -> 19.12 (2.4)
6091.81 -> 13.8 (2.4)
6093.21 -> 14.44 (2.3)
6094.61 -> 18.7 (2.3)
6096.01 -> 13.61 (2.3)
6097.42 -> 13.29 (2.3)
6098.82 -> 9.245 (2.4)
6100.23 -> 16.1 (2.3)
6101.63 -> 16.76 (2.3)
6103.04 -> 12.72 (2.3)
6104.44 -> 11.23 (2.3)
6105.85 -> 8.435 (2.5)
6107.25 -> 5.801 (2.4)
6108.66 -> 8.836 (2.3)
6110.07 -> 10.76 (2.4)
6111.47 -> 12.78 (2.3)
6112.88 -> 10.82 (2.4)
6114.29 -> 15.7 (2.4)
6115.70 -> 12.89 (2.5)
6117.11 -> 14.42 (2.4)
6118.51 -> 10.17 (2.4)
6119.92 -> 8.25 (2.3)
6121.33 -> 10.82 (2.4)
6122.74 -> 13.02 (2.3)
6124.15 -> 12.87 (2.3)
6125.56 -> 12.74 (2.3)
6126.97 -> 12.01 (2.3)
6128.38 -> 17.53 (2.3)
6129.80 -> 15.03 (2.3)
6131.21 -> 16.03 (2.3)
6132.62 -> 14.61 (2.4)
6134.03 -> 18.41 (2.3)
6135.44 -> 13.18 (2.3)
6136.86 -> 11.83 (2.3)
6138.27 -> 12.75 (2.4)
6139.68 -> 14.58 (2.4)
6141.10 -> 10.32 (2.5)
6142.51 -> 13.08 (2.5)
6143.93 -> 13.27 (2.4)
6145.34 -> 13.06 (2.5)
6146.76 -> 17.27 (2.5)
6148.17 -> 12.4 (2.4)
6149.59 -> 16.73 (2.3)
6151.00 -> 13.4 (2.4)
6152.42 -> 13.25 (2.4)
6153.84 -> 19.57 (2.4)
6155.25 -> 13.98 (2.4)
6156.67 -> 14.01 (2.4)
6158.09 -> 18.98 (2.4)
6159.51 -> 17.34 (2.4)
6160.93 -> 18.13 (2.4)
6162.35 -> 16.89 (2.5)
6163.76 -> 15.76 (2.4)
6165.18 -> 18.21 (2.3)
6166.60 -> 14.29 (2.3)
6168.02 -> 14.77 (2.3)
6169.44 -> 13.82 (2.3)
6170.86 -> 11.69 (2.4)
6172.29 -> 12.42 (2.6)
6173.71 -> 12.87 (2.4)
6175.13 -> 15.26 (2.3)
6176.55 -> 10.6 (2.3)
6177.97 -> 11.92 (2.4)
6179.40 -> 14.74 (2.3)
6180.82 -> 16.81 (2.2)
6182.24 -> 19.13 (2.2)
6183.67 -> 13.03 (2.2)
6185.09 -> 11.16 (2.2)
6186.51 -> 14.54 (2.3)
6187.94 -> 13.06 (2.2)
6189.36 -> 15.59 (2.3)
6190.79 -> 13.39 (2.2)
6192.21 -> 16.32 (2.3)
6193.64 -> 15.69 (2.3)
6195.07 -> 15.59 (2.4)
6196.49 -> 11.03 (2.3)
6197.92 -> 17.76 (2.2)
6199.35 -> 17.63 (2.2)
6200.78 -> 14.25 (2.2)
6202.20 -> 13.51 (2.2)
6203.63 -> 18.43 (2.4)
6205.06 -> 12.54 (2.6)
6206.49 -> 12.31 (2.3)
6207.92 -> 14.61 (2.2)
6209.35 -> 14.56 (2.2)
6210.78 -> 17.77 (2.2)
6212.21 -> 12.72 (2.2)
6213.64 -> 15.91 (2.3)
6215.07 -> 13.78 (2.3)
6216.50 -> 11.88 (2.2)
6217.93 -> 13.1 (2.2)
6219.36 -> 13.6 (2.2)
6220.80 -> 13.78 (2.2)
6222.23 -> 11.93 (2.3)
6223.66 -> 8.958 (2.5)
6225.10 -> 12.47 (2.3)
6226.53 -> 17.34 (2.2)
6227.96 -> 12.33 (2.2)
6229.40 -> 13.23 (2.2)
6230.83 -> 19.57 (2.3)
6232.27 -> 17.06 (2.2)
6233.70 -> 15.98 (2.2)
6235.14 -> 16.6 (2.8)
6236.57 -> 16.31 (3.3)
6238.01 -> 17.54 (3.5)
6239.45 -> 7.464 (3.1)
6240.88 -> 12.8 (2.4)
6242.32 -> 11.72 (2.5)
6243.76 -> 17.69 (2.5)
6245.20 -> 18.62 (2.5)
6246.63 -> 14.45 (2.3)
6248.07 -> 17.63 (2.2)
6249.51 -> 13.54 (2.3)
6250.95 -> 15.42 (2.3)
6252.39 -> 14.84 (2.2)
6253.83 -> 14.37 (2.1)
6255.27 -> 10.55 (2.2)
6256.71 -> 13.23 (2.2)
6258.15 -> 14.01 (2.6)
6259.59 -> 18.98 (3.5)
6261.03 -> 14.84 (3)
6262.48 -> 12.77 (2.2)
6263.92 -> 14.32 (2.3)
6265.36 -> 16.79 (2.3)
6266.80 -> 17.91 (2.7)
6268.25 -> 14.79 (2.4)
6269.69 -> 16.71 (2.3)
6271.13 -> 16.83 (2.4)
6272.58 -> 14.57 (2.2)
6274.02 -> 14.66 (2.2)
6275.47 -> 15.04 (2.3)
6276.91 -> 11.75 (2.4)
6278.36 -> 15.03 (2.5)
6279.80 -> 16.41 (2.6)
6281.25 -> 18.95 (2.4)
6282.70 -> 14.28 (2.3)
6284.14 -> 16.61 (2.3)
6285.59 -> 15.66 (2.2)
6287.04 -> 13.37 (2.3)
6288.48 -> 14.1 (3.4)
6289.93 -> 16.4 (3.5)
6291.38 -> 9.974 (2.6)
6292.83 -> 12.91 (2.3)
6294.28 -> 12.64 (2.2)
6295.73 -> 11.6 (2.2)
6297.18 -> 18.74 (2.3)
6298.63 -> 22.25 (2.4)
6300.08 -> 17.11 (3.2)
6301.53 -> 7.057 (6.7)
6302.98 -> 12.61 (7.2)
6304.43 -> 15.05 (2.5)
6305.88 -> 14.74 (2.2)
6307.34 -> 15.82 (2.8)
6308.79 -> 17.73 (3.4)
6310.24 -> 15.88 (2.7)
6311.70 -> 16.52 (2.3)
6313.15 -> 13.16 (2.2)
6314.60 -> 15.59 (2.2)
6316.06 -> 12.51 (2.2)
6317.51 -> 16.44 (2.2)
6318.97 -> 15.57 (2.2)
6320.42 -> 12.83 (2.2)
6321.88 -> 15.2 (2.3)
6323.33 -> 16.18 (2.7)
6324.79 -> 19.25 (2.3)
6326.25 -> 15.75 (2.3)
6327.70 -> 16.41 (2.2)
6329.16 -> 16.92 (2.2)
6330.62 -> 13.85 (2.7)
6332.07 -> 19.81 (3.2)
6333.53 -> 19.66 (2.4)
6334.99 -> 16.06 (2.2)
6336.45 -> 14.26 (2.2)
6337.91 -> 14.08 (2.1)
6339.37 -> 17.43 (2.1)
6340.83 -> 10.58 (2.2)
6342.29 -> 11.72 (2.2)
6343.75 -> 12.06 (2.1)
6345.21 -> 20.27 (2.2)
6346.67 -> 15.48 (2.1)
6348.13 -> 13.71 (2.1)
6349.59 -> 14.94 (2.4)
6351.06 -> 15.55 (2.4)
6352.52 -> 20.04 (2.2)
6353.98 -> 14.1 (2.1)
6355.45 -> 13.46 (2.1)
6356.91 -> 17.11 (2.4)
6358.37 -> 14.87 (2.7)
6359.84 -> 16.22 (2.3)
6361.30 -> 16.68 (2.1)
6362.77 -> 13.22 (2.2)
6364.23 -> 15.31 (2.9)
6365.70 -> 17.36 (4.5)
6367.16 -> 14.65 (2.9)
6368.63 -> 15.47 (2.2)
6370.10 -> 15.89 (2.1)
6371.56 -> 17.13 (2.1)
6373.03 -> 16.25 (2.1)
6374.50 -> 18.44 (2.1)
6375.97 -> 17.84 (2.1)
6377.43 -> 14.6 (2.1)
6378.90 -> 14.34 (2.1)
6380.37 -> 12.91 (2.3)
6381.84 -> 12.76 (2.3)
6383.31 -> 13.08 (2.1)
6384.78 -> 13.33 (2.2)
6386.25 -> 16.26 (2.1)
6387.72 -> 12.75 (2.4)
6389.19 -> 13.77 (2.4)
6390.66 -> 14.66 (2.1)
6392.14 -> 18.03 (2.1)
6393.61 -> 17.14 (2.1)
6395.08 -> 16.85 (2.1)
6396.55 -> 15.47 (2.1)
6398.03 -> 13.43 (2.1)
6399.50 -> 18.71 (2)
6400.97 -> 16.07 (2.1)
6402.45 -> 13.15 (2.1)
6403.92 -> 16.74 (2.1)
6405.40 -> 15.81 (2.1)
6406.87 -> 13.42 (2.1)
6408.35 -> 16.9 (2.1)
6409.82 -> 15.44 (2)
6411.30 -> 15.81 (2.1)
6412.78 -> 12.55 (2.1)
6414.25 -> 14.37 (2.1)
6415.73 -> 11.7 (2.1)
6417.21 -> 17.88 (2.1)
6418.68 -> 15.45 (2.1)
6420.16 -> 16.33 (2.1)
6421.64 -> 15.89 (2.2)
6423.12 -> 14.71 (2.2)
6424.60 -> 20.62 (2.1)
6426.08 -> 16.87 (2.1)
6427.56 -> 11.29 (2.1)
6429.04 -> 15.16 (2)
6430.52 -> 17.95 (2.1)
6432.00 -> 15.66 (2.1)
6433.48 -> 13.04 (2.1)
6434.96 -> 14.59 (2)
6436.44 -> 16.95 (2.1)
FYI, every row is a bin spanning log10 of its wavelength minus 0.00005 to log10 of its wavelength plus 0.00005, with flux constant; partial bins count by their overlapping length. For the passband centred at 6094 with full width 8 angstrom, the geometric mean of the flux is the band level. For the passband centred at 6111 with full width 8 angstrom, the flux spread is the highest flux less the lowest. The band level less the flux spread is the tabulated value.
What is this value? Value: 5.4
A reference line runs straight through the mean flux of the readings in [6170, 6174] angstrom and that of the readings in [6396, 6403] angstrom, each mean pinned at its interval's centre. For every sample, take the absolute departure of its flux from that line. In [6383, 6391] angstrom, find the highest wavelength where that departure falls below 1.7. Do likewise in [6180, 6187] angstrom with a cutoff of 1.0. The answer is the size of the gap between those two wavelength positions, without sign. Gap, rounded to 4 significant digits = 207.0 angstrom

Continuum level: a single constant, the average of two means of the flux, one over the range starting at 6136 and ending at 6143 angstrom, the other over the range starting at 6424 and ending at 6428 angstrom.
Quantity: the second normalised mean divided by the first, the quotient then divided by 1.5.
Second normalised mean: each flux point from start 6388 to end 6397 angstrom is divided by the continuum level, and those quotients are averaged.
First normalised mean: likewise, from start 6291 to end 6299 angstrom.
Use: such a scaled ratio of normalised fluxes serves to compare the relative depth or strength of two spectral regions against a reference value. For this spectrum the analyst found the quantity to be 0.73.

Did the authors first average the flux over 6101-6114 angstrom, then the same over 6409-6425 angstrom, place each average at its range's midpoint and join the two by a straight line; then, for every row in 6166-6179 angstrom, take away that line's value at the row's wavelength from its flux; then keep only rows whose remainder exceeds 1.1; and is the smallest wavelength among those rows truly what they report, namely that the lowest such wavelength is 6166.60 angstrom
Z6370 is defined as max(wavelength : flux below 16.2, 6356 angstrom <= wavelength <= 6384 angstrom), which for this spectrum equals 6383.31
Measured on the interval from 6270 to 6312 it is 6310.24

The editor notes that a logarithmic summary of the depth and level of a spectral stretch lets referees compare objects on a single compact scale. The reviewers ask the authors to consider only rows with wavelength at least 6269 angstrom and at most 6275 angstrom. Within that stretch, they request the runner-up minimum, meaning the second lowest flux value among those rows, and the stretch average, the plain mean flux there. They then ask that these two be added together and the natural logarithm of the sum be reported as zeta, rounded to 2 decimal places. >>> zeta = 3.41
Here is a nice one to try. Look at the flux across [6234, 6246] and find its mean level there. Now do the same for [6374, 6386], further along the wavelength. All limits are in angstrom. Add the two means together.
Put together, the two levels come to 29.5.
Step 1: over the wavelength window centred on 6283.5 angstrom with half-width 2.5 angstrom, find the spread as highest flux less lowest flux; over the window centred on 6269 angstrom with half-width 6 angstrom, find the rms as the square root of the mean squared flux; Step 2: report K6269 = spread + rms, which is 20.5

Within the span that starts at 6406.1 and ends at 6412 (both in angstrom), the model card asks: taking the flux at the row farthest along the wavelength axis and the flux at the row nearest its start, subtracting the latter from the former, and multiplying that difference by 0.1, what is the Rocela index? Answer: 0.24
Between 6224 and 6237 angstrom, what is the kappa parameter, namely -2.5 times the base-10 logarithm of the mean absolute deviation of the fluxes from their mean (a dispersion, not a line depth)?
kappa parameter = -0.74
